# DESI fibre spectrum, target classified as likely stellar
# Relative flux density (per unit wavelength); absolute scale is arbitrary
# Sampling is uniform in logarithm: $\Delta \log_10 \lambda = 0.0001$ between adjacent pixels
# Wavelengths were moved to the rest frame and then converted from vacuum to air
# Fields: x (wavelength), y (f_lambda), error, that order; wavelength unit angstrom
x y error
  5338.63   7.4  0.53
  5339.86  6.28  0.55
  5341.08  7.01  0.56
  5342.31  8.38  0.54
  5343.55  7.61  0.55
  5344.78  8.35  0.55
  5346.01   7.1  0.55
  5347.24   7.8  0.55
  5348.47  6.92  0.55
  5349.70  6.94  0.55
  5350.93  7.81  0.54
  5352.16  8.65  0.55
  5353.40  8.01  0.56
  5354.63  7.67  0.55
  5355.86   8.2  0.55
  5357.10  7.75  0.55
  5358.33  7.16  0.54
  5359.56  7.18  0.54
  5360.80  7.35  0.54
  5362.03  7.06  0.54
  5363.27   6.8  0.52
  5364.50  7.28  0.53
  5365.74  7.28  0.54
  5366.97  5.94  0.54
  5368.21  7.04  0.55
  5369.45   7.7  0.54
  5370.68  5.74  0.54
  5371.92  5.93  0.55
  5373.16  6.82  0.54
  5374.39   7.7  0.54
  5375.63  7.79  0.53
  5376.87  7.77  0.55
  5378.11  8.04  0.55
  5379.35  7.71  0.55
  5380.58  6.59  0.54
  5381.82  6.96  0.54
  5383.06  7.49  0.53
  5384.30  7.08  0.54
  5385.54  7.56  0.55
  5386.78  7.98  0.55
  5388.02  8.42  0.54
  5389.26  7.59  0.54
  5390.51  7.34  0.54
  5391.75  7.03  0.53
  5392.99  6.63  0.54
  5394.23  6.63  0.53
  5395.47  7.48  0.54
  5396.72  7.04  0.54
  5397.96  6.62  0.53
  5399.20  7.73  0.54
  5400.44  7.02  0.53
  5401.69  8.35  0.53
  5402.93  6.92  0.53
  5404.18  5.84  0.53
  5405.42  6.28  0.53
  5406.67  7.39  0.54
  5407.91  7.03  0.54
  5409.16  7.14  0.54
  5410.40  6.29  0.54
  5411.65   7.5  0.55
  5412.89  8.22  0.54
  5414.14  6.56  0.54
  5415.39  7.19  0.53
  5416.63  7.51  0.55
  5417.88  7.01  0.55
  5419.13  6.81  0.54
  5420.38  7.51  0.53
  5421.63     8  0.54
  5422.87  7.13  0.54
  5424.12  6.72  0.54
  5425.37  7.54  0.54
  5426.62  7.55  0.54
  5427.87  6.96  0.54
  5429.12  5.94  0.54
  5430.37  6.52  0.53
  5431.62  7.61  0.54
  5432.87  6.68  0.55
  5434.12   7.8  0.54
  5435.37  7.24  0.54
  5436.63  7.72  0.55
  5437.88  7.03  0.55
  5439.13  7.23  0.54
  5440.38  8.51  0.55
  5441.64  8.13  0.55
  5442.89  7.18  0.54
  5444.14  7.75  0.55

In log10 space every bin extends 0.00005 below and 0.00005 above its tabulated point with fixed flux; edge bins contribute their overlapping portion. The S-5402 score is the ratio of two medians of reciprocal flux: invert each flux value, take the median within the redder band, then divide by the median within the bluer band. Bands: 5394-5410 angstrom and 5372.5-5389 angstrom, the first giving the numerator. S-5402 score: 1.10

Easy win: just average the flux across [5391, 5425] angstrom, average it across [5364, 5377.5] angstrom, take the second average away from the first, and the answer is 0.1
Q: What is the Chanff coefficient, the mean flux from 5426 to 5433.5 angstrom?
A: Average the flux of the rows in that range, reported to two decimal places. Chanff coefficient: 6.88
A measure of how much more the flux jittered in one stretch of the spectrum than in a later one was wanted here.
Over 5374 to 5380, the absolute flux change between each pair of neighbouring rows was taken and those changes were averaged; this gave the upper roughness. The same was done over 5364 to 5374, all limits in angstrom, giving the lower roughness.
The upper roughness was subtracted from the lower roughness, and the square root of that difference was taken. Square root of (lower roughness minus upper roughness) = 0.84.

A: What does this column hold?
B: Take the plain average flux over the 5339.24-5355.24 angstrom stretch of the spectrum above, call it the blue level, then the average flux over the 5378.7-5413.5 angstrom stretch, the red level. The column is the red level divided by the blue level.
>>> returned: 0.95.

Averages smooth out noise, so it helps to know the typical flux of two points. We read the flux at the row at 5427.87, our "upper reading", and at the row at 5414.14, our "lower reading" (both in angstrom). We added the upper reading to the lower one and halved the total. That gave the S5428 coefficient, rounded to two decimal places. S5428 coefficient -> 6.76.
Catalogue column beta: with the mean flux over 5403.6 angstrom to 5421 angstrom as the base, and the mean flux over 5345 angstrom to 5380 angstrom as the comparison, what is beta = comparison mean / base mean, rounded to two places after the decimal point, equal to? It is 1.04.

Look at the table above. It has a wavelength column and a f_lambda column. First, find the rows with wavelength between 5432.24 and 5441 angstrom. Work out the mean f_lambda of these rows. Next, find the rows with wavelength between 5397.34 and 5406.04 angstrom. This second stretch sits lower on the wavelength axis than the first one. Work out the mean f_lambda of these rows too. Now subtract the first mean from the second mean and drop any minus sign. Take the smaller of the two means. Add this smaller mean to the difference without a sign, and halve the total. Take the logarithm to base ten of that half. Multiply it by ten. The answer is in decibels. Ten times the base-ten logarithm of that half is 5.72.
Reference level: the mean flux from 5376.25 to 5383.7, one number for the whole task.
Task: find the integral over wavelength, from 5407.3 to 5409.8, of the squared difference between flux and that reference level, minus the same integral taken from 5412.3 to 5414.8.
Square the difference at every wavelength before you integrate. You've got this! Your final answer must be -1.4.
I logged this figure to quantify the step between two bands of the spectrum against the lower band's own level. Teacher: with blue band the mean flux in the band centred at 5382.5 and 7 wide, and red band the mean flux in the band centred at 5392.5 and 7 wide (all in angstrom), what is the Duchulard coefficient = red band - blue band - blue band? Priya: -7.3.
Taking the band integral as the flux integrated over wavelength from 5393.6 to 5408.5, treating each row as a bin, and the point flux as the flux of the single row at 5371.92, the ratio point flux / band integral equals 0.057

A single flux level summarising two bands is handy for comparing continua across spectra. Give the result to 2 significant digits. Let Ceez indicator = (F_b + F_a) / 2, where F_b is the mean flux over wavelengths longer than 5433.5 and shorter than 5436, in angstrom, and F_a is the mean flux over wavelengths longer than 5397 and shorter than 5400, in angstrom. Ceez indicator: 7.3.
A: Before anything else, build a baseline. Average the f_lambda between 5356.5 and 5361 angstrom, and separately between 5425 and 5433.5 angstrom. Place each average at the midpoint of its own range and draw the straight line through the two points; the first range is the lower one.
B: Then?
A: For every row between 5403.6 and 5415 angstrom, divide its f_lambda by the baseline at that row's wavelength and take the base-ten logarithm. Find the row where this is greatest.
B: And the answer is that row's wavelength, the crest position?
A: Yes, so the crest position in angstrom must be 5412.89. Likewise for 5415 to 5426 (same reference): 5421.63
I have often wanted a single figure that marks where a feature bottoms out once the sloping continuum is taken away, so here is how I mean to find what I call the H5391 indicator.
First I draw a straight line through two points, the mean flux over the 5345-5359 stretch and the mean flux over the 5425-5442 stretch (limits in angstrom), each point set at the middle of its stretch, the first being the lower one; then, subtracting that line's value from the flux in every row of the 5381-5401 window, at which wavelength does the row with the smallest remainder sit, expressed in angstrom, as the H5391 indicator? 5392.99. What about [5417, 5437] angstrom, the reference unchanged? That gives 5429.12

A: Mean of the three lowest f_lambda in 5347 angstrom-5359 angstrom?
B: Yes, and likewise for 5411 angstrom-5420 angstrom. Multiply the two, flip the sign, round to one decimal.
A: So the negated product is -47.6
